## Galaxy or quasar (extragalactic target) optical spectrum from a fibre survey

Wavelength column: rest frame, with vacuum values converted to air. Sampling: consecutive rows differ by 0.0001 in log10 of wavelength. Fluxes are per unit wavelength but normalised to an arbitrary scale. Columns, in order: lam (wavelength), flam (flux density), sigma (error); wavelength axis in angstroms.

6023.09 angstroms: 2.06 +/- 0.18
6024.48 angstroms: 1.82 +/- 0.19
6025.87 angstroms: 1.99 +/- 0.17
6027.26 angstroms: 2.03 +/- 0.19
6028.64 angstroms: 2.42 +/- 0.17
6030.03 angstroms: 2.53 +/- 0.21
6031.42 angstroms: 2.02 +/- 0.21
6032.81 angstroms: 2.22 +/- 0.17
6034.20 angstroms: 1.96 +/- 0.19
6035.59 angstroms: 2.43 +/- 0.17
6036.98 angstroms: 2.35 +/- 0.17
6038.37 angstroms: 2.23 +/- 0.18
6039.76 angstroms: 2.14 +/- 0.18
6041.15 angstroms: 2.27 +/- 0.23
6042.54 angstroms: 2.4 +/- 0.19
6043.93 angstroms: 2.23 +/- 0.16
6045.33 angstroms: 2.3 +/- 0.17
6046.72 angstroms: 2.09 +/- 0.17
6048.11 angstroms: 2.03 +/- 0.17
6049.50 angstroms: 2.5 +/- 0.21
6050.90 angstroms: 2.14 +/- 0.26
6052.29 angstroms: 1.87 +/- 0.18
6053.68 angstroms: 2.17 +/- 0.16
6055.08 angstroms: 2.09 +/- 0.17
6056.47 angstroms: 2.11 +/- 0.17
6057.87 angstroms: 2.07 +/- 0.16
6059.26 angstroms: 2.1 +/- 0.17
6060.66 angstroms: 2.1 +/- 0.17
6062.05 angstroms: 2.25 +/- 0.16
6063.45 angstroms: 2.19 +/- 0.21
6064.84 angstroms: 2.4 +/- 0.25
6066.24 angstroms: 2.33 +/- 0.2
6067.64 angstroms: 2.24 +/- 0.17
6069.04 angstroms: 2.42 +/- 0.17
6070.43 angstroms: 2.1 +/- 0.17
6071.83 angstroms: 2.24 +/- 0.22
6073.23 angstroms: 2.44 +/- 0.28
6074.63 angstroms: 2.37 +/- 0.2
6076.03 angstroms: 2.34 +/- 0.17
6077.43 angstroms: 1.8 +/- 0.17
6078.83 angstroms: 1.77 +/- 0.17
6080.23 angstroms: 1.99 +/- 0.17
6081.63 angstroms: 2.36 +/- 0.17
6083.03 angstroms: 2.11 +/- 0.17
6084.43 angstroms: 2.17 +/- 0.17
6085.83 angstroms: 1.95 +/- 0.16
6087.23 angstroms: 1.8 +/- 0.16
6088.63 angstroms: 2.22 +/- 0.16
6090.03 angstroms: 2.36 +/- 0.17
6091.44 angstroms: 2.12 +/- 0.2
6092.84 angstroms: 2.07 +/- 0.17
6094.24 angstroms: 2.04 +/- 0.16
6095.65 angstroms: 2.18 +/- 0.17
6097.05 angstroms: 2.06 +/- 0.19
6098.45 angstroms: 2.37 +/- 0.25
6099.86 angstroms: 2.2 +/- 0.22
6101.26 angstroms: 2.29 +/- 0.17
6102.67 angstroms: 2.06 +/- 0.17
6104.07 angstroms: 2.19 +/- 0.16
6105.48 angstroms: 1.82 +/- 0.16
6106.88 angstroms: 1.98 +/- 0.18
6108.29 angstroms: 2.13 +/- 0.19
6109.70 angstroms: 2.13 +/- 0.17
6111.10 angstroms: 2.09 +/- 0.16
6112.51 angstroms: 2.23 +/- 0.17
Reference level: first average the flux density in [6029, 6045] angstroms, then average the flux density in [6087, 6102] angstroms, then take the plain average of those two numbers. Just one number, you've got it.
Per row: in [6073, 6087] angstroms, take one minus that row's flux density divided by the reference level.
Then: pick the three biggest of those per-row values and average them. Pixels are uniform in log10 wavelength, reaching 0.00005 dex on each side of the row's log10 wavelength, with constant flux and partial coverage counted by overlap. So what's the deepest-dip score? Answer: 0.17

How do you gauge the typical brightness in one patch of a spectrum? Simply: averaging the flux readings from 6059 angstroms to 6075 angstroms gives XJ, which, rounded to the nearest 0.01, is 2.27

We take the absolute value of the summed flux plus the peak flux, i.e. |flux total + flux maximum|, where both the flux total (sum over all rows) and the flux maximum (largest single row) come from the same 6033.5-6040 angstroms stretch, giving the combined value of 13.5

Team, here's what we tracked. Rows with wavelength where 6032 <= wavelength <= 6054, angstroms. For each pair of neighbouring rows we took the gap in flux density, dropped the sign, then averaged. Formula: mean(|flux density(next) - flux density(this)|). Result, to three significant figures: 0.213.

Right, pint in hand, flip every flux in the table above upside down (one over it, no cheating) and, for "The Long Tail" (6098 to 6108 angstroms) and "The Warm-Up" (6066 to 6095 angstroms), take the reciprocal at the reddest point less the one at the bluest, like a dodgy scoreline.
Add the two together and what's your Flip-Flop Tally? 0.14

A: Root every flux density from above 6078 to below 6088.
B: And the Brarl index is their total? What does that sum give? 9.9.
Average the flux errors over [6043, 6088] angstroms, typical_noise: 0.183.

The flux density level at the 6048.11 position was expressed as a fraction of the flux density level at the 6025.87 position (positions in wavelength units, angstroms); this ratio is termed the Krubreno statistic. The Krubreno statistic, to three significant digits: 1.02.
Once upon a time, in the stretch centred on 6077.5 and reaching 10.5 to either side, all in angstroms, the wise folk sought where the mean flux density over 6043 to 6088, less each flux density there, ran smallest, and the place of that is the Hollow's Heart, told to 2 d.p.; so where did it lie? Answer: 6073.23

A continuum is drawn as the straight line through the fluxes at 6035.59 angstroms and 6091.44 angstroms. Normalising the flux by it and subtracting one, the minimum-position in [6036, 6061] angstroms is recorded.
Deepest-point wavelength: 6052.29 angstroms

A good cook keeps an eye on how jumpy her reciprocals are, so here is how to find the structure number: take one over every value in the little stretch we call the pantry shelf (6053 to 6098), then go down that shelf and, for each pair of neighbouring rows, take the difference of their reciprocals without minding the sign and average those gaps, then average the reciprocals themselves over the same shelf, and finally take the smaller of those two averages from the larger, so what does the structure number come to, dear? 0.434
